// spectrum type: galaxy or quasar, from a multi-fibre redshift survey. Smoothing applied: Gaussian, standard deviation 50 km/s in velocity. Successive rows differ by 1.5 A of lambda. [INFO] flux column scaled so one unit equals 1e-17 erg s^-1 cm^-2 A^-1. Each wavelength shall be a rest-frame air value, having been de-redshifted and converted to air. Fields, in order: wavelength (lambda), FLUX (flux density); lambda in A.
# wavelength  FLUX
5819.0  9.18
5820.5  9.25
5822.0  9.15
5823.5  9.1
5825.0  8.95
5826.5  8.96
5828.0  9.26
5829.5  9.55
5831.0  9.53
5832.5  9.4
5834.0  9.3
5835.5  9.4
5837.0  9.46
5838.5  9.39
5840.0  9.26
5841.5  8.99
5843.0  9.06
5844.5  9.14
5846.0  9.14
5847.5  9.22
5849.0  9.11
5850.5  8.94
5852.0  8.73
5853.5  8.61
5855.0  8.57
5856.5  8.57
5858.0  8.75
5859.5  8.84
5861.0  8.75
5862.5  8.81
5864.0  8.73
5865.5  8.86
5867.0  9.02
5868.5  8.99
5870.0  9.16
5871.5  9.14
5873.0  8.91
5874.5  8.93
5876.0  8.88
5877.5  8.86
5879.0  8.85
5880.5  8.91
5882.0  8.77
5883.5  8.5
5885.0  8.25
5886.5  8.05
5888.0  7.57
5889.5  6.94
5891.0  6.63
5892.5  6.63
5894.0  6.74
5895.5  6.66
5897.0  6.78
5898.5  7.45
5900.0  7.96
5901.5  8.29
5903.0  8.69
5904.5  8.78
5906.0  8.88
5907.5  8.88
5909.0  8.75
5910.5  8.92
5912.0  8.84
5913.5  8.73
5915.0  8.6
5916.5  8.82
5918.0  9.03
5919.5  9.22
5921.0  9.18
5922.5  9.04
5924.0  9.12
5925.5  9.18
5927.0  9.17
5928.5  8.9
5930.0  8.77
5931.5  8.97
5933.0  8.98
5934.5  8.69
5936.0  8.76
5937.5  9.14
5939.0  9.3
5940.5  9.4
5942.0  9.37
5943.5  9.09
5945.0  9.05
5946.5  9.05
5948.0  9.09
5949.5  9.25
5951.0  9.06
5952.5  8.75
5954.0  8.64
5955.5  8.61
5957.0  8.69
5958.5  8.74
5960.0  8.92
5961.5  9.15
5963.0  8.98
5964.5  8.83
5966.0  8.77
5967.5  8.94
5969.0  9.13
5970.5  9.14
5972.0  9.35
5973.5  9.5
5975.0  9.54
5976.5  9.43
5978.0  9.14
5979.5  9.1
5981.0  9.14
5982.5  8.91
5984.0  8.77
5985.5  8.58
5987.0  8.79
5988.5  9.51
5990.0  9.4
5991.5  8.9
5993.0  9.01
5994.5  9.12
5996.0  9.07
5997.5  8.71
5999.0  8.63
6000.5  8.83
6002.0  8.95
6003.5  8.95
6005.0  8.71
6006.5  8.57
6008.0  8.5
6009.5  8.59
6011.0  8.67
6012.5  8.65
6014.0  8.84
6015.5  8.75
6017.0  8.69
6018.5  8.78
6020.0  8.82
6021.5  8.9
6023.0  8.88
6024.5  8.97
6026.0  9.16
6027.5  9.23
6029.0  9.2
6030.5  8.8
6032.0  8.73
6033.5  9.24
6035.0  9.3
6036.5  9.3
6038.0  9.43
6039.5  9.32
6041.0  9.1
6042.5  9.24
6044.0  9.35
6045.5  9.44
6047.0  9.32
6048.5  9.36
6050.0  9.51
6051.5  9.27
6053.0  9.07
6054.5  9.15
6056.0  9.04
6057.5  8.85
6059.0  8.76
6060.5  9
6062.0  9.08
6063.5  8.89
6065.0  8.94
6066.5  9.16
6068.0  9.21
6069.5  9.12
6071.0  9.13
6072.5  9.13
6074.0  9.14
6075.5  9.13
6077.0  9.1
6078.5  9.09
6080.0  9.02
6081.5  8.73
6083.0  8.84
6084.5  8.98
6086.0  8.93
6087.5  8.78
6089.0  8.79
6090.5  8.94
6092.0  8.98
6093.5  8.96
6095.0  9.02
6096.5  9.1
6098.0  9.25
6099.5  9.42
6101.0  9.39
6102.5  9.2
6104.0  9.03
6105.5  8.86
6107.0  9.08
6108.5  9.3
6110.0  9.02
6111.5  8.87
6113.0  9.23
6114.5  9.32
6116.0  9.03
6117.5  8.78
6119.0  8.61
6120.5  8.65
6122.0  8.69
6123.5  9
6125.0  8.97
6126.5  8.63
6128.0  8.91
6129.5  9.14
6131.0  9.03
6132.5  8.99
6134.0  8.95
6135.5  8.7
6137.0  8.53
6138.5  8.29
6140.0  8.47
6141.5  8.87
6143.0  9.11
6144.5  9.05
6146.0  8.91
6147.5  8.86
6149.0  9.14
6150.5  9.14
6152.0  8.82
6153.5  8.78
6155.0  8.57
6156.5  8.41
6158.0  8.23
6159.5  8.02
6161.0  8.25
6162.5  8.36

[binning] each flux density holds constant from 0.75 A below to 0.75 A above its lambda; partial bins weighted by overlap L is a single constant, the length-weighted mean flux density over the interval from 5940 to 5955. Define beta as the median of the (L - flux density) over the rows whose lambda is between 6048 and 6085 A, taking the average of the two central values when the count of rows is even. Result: 0.0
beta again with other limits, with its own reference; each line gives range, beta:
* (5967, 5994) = -0.1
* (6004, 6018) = 0.4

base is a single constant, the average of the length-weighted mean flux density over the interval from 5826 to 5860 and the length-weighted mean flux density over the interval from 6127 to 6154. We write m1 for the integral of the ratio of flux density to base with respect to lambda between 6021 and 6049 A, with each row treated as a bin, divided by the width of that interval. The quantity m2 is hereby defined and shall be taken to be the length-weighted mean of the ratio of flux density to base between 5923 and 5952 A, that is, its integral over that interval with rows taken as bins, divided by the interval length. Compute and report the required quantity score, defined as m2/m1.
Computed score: 0.989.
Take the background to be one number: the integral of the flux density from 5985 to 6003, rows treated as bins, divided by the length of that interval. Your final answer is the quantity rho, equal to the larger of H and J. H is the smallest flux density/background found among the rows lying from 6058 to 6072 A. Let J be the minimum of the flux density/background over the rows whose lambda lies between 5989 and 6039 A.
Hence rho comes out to 0.98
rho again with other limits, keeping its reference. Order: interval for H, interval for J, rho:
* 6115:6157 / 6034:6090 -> 0.97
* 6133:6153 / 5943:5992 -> 0.96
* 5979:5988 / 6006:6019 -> 0.96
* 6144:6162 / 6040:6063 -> 0.98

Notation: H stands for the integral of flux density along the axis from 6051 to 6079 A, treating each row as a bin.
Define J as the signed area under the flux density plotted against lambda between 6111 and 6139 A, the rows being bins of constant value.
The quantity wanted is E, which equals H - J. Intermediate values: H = 254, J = 248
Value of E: 6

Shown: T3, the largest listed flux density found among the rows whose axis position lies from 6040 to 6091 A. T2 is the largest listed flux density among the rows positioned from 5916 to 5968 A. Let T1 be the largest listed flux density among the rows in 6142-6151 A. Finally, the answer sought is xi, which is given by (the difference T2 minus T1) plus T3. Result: 9.8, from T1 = 9.14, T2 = 9.4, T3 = 9.51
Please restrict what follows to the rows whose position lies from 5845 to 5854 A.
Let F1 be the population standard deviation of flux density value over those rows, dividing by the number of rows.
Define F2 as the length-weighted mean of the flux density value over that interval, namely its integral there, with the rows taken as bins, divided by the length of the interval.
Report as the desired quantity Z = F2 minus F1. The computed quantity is 8.75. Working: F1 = 0.22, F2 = 8.97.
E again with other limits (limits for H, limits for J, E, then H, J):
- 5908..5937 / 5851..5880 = 3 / 259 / 256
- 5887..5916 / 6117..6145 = -16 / 230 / 247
